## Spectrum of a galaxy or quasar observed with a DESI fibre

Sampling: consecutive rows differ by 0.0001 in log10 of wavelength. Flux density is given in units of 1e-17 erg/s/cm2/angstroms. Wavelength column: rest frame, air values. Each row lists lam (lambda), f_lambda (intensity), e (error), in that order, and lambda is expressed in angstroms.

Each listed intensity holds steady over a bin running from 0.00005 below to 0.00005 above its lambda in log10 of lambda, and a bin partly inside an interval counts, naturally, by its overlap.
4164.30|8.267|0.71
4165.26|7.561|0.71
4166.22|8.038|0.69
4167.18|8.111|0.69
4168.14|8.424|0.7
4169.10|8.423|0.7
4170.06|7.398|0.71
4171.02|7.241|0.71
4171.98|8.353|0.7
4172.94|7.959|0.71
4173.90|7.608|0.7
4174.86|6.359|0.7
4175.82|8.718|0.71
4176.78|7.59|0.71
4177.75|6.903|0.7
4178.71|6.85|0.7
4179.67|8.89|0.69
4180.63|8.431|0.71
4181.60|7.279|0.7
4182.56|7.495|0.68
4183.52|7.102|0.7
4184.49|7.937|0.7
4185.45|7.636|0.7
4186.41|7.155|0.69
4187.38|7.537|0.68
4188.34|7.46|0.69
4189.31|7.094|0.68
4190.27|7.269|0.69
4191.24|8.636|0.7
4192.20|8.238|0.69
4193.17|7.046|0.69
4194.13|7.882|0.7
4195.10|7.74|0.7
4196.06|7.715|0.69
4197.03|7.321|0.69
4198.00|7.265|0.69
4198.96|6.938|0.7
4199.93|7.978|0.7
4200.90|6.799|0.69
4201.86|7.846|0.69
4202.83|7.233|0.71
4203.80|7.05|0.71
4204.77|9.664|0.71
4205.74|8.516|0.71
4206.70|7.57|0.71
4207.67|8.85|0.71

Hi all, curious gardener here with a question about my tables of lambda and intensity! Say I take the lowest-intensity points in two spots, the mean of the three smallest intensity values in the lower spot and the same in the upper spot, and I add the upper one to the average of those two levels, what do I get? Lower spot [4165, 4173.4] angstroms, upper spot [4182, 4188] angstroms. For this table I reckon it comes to 14.6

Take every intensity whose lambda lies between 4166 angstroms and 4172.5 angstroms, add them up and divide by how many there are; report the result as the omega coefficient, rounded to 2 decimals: 8.00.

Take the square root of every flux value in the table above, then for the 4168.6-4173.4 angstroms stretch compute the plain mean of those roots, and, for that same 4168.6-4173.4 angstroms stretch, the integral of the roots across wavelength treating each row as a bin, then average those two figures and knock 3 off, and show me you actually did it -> 5.14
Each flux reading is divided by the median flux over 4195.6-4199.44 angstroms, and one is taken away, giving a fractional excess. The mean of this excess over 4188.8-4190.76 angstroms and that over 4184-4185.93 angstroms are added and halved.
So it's 0.026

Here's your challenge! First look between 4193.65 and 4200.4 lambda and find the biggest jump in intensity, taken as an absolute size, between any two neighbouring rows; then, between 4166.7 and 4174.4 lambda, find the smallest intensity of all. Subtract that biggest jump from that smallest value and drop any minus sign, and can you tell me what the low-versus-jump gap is 6.2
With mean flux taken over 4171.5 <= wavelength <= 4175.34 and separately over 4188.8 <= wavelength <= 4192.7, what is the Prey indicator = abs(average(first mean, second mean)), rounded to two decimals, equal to 7.69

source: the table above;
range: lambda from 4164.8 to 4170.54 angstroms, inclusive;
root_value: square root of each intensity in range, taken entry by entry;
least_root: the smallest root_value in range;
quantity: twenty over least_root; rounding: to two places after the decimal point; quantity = 7.35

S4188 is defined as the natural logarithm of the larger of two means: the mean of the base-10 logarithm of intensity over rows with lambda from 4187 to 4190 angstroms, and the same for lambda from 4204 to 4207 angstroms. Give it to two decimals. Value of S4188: -0.07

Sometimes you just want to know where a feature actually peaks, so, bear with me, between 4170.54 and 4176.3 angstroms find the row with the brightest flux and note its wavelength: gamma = 4175.82 angstroms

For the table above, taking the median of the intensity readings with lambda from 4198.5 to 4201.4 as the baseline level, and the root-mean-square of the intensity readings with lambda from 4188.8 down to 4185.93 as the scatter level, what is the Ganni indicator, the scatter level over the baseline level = 1.06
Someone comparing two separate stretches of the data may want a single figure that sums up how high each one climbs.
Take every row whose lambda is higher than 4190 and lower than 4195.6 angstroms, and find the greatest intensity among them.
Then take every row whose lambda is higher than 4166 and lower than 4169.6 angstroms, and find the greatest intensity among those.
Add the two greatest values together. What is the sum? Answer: 17.1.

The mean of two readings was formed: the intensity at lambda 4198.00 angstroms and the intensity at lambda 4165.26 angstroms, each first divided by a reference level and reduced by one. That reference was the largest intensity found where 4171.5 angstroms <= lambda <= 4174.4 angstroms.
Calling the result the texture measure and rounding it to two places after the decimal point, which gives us -0.11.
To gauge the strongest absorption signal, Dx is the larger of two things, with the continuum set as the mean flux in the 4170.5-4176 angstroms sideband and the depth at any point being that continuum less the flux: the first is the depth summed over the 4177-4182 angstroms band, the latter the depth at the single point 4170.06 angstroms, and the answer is 0.3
